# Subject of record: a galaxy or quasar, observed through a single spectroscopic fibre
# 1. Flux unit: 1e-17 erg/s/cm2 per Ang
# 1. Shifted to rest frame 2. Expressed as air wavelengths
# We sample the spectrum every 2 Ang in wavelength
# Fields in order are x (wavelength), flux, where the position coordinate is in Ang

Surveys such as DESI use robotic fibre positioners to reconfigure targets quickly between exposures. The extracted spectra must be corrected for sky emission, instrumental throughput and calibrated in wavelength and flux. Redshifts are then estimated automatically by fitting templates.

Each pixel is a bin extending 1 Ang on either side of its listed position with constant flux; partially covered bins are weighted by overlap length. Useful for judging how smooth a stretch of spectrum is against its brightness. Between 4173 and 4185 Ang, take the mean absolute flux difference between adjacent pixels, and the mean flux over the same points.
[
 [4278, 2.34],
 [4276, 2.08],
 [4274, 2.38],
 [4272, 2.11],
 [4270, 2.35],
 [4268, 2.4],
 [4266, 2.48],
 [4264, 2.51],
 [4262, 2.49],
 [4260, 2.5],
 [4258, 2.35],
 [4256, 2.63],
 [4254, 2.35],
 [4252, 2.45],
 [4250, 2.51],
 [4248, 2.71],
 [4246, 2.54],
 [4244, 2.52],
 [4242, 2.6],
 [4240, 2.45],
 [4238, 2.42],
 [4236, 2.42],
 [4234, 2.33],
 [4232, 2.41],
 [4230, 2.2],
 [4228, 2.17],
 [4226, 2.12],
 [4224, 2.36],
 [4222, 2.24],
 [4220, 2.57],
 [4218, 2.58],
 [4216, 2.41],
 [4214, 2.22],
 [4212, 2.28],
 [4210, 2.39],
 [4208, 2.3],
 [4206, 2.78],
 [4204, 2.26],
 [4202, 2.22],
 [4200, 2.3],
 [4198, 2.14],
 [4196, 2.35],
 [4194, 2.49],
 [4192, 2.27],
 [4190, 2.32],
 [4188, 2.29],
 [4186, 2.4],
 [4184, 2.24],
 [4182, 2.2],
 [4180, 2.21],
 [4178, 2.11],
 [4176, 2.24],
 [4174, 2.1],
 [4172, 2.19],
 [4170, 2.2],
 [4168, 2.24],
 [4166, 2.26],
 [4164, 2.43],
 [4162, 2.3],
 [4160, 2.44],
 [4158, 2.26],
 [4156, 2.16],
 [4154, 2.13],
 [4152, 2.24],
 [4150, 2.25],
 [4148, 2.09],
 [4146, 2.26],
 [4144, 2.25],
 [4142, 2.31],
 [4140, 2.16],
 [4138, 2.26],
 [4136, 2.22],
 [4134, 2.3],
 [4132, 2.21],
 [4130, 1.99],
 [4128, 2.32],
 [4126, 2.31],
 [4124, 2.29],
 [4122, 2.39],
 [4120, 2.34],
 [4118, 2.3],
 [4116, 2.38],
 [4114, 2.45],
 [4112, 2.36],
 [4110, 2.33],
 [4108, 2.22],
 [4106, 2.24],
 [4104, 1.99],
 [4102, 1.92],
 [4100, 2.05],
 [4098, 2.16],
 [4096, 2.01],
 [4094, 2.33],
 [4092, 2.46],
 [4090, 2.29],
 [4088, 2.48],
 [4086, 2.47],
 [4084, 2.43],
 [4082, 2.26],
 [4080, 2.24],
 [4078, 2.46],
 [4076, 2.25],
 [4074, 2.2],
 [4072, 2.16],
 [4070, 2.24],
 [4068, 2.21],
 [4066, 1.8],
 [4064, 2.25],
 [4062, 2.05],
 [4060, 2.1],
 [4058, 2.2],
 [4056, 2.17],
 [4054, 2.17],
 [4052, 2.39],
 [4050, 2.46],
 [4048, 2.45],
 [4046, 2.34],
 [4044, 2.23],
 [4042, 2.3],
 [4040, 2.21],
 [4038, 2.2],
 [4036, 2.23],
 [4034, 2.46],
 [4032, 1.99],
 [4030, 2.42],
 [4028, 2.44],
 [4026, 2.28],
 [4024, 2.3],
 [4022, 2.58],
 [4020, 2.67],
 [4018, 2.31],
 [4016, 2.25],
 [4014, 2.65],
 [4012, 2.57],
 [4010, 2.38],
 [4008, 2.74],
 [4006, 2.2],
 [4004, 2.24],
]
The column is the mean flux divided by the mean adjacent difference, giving 26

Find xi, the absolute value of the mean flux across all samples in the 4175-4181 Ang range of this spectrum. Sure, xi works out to 2.19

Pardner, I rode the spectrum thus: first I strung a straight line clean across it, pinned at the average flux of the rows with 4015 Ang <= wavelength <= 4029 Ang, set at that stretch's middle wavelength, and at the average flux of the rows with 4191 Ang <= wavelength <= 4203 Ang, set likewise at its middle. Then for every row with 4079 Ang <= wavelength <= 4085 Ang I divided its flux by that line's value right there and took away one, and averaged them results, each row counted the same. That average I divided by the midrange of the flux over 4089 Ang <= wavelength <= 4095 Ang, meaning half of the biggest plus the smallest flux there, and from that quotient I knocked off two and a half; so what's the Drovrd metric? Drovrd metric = -2.51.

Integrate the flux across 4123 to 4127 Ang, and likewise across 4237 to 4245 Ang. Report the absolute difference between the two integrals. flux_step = 11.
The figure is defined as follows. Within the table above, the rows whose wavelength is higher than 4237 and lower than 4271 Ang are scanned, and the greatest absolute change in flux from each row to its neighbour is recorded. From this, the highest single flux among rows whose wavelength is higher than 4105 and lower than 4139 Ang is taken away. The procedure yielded -2.17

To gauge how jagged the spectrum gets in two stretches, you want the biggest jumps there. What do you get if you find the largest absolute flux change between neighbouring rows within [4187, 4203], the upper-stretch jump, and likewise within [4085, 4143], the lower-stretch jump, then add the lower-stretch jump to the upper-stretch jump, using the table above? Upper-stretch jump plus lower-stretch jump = 0.55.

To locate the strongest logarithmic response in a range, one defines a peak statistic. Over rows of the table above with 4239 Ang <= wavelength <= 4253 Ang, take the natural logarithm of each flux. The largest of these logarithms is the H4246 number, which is 0.997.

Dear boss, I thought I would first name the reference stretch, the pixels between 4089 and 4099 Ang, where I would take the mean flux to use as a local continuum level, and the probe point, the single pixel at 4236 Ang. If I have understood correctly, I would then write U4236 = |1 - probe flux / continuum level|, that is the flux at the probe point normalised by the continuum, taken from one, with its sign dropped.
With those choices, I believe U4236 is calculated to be 0.076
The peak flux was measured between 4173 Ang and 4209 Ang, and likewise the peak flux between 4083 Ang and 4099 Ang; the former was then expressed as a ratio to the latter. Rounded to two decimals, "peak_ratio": 1.12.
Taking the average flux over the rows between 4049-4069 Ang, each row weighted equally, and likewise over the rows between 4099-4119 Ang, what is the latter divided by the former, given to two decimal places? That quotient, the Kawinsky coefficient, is 1.02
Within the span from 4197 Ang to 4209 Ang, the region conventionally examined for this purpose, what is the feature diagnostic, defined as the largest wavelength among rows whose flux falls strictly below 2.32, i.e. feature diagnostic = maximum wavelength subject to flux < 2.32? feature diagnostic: 4208 Ang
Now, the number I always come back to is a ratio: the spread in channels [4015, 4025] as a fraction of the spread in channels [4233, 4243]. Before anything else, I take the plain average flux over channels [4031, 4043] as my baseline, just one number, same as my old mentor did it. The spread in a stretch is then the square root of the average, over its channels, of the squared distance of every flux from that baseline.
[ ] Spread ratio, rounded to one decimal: 1.1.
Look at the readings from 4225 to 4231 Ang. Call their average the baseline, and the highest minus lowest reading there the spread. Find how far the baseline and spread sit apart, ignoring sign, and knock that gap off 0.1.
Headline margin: -1.98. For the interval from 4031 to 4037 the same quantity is -1.66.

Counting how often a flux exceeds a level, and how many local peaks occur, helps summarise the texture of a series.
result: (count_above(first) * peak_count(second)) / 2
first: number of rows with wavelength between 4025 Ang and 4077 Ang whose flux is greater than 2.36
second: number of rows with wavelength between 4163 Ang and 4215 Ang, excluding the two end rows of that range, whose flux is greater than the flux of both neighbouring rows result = 24.0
